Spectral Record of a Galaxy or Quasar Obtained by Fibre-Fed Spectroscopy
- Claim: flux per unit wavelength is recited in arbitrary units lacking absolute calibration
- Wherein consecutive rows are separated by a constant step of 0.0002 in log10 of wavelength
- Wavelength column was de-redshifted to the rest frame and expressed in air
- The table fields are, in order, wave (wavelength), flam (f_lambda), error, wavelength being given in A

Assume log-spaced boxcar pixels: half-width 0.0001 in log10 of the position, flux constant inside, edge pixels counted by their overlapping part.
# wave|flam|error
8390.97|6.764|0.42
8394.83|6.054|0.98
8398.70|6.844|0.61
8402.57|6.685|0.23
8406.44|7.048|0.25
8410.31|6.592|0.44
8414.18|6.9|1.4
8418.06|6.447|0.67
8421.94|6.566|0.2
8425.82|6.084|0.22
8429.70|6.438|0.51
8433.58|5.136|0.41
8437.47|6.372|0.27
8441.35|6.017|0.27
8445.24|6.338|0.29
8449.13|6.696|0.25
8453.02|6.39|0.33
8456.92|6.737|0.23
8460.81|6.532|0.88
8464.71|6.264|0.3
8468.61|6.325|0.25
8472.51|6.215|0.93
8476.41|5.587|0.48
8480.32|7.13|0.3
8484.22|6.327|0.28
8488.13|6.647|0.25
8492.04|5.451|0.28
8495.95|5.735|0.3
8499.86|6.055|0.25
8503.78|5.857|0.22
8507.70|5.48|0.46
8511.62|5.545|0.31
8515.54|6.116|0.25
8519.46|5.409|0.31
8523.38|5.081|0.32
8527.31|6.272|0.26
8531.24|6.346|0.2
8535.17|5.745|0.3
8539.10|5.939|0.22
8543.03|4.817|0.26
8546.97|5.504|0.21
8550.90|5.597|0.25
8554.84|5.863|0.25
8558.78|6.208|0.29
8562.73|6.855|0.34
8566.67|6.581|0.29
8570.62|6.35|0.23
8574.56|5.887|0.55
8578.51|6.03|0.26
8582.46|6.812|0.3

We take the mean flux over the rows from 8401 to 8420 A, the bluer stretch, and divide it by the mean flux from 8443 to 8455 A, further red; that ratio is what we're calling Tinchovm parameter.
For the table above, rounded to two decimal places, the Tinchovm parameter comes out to 1.04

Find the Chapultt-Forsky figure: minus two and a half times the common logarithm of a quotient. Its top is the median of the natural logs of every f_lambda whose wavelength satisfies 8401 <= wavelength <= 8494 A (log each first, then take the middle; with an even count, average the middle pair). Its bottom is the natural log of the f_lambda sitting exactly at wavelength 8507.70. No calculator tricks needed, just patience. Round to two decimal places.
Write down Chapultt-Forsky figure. -0.10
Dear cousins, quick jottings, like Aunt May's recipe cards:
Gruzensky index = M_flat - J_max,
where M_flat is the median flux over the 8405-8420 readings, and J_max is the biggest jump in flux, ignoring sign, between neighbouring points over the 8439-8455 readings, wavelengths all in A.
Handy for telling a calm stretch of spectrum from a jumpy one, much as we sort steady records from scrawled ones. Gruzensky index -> 6.4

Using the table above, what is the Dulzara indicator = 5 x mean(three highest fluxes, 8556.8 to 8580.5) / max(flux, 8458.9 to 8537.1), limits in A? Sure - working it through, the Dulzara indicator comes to 4.63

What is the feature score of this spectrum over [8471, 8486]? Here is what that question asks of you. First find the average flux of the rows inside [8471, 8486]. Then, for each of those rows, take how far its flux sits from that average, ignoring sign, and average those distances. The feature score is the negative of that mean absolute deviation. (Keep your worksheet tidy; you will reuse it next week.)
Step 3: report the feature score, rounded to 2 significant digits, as -0.41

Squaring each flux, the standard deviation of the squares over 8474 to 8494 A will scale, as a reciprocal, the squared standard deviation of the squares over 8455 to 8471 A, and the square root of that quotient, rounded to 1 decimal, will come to 0.9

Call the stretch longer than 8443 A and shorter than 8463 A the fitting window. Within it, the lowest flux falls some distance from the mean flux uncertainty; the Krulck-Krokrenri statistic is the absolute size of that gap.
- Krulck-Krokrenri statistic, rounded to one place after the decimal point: 5.9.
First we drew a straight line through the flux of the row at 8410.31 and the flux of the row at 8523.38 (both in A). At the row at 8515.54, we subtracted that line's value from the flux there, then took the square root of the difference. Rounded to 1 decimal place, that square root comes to 1.0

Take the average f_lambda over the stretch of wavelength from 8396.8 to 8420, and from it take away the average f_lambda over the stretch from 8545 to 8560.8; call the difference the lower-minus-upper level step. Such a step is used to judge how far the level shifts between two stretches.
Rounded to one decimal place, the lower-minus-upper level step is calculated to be 1.0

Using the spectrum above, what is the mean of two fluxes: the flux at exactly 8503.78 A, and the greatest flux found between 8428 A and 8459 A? 6.30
